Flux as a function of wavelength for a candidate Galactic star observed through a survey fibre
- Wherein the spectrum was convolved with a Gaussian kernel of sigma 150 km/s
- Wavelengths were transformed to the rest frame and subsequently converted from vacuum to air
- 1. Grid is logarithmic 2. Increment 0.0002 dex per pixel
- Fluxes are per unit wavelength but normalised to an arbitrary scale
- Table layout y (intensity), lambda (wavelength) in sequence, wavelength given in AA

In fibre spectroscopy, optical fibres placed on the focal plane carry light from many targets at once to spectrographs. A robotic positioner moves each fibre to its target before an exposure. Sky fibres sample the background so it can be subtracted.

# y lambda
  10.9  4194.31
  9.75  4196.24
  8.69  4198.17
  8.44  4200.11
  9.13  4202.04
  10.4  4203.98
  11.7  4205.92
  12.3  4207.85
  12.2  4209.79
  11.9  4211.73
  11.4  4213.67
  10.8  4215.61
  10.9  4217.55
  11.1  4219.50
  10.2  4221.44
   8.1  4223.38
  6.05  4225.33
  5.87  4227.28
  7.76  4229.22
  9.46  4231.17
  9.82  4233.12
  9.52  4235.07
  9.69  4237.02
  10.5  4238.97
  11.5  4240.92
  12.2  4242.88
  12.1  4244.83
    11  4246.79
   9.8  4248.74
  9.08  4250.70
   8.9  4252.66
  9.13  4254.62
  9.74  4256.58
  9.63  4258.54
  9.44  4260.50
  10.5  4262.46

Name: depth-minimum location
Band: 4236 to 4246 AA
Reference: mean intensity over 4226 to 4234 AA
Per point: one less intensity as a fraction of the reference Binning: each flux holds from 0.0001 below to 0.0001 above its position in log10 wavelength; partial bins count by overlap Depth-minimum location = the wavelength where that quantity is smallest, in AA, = 4242.88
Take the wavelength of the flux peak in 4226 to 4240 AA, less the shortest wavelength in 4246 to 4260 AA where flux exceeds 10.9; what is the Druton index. -7.8 AA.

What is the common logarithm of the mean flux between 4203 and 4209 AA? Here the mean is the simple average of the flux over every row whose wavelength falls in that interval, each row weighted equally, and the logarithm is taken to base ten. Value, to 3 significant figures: 1.06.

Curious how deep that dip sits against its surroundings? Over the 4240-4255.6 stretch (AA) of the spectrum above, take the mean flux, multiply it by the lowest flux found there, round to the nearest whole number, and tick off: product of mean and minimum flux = 93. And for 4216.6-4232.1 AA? 51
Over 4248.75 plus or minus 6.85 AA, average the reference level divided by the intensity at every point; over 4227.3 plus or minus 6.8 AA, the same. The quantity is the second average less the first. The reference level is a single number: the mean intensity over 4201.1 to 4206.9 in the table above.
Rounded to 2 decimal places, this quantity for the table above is 0.30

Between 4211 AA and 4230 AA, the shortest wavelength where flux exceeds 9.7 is 4211.73 AA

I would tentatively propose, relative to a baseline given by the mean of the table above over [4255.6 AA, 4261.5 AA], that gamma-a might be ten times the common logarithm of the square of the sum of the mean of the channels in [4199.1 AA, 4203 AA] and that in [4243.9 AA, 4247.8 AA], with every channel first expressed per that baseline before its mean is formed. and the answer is 6.5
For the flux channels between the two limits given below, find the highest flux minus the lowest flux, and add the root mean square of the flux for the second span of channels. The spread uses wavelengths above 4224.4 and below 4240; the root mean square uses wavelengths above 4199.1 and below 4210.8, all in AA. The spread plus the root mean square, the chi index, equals 15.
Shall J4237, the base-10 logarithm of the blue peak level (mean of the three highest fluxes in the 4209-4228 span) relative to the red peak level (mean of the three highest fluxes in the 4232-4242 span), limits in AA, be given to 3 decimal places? 0.048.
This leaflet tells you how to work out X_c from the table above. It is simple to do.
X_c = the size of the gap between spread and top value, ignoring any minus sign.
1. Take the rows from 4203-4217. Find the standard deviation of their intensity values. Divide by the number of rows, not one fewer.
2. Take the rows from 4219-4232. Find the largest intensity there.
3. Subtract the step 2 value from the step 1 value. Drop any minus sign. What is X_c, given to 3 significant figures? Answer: 10.4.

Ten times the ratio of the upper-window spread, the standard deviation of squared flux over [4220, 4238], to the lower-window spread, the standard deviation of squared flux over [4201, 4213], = 10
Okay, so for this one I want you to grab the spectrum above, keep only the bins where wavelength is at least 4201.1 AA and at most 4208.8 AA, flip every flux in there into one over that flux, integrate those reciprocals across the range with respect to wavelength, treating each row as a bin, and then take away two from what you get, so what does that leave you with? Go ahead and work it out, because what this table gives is -1.28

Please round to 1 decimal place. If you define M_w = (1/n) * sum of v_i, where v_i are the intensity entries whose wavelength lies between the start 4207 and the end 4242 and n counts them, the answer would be 9.9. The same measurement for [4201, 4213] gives 11.3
